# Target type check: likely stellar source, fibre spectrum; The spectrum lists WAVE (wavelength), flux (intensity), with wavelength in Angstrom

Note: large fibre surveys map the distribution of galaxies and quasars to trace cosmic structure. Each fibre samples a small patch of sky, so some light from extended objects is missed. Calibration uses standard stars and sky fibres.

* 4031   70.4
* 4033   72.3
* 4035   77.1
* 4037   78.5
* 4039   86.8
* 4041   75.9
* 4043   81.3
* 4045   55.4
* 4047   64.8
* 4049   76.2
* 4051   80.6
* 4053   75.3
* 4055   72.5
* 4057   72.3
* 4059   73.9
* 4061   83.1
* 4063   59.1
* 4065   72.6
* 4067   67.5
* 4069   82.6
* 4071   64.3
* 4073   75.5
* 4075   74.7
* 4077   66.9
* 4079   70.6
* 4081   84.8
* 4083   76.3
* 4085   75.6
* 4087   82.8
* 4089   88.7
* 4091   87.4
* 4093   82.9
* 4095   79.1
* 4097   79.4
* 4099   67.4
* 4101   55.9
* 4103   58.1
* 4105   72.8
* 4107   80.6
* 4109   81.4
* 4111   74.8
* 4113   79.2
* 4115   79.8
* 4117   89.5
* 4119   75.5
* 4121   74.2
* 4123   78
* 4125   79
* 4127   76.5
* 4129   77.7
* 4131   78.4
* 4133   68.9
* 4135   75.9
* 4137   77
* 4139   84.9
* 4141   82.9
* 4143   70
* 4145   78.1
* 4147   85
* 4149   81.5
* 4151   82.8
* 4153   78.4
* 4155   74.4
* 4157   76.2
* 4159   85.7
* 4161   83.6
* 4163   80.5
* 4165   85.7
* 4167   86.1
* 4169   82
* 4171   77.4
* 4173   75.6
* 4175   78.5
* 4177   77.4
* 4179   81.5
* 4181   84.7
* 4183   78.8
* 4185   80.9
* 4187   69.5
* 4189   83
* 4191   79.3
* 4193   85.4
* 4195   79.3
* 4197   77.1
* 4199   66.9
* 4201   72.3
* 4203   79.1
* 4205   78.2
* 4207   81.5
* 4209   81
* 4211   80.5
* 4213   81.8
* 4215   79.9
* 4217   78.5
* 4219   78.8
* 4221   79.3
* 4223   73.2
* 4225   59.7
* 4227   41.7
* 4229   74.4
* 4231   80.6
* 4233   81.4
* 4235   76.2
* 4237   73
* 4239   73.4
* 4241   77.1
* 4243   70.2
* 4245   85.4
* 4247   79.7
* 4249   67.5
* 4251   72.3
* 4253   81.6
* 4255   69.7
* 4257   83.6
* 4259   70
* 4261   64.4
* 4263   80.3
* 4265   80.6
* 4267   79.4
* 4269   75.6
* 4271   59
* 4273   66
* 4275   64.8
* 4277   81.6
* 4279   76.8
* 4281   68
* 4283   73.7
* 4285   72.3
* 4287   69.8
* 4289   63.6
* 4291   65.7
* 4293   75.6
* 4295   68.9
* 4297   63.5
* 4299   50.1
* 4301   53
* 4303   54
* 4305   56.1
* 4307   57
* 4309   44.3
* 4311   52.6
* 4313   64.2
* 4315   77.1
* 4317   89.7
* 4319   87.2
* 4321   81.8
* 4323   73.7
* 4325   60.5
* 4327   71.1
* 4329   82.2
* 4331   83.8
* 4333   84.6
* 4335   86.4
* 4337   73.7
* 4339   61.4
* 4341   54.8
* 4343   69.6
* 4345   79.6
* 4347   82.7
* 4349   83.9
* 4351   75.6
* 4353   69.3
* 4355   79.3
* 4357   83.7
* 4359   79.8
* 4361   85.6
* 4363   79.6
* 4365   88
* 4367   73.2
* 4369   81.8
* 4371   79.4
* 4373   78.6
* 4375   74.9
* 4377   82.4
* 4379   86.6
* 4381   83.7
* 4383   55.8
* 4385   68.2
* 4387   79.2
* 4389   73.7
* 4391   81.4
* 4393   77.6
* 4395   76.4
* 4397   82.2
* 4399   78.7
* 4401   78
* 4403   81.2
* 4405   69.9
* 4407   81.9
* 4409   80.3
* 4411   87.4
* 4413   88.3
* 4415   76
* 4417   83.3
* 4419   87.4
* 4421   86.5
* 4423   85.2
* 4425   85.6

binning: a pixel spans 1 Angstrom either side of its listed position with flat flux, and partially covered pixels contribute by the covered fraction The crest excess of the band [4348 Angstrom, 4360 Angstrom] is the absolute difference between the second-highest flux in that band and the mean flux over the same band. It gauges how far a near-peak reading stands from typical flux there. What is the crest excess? 5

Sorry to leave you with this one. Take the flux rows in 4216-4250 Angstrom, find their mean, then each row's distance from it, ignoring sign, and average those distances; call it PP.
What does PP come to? 6.6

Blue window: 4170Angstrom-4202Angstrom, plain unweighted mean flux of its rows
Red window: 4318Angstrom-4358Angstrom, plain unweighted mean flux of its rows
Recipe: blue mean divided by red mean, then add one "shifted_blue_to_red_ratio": 2.02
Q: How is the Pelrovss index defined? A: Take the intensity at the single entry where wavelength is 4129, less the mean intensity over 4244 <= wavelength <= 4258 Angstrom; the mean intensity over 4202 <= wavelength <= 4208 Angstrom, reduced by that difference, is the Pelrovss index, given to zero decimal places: 79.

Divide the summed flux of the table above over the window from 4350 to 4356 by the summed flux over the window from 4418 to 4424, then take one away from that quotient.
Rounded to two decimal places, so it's -0.13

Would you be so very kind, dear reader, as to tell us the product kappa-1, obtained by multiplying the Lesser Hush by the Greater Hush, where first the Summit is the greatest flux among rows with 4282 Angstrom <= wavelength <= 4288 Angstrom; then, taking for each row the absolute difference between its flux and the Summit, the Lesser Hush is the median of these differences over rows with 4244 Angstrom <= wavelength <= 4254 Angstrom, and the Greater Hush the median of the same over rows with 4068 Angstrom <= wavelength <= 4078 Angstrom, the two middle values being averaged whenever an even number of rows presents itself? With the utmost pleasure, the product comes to 42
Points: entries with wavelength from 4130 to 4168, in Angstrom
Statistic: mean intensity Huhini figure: 79.8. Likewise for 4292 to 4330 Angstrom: 66.5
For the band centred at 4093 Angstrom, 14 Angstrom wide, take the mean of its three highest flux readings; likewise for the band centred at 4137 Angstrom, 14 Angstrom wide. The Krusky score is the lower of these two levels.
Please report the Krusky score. 82.1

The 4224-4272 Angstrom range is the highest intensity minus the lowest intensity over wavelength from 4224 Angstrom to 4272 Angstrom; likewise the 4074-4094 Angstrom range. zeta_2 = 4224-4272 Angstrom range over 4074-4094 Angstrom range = 2.0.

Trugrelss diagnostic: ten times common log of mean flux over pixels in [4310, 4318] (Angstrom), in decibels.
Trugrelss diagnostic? 18.5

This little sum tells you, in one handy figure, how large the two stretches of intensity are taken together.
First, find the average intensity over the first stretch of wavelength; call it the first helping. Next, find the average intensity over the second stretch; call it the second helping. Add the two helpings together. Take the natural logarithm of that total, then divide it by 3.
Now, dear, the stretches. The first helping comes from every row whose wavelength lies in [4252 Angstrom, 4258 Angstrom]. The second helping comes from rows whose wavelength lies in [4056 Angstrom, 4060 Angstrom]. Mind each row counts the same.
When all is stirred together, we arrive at 1.673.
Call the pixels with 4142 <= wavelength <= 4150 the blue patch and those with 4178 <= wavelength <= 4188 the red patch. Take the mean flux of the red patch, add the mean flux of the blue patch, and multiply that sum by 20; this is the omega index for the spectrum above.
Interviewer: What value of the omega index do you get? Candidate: 3155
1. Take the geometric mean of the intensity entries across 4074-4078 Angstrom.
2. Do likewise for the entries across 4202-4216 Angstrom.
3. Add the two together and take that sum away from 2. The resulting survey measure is -149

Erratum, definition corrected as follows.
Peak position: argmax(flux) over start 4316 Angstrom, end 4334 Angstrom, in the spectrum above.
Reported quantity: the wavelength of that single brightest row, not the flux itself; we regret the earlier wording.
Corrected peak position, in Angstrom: 4317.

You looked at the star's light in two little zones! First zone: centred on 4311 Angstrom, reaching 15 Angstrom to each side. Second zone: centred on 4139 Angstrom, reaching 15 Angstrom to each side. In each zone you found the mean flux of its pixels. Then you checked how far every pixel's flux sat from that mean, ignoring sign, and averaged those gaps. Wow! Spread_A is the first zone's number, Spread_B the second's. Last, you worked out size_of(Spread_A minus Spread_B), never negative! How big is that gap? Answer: 8.3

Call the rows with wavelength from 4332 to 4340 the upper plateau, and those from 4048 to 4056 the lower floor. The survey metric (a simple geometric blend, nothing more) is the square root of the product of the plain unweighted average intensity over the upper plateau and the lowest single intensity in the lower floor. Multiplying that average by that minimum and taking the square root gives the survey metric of 74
